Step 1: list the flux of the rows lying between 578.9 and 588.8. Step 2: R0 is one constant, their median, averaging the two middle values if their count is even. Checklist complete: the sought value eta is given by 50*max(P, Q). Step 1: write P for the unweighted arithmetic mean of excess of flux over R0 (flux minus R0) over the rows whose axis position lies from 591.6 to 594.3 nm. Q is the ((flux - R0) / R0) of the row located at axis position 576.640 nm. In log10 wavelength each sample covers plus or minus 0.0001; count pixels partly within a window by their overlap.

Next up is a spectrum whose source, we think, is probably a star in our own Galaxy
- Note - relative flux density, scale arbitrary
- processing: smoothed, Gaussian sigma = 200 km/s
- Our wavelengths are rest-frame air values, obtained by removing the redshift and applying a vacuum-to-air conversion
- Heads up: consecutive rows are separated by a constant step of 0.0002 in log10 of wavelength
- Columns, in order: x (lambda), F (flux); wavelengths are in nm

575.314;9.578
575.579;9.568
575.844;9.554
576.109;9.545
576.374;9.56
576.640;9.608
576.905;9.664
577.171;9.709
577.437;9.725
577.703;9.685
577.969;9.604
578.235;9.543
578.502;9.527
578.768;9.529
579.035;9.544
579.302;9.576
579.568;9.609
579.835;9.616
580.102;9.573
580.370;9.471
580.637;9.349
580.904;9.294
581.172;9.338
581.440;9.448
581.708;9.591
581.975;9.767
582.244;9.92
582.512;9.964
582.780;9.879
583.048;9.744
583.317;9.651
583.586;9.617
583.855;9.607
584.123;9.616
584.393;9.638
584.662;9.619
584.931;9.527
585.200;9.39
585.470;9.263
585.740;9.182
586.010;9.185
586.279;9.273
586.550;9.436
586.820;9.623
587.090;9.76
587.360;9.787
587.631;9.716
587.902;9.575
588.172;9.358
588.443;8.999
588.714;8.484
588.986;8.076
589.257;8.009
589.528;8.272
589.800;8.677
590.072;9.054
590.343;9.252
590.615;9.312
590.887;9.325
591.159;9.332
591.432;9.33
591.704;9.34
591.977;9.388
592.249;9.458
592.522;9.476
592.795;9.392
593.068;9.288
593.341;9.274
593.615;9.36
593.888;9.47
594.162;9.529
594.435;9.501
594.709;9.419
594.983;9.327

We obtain 0.2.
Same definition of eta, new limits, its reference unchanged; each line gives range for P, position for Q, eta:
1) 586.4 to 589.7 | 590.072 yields -2.7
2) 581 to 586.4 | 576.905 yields 0.5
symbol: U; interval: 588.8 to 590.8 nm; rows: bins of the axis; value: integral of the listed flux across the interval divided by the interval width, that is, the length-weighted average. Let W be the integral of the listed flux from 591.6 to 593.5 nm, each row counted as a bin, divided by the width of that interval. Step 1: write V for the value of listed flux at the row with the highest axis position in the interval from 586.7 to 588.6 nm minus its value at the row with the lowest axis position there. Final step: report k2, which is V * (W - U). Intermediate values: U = 8.7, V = -0.62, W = 9.37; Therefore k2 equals -0.434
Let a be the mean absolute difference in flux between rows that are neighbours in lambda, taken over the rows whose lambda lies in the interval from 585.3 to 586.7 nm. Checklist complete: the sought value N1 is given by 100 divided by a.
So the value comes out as 1194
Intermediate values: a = 0.08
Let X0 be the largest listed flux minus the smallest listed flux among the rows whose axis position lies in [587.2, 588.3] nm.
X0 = 0.43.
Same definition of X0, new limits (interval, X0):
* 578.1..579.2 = 0.02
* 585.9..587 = 0.44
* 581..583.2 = 0.63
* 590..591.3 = 0.28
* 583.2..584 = 0.04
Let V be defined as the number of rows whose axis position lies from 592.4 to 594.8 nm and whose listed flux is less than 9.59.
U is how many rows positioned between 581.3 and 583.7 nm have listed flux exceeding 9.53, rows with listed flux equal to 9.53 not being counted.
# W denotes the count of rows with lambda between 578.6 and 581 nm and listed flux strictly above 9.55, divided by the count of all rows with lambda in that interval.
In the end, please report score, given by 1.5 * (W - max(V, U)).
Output -12.83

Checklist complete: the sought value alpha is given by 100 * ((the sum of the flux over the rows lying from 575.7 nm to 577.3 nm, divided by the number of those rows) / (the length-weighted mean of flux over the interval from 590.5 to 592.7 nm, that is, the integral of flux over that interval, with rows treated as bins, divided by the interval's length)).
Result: 103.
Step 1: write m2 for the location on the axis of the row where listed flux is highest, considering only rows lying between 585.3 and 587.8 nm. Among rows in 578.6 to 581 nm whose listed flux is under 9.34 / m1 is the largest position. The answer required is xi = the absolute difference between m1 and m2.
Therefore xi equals 6.46 nm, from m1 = 580.904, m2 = 587.360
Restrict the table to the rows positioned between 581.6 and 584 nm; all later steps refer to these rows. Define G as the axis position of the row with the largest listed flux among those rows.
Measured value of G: 582.512 nm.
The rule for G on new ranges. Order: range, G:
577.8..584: 582.512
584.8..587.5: 587.360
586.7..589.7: 587.360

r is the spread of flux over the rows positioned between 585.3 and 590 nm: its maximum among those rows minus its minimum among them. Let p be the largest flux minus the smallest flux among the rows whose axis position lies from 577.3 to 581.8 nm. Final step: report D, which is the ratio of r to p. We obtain 4.1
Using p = 0.4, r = 1.8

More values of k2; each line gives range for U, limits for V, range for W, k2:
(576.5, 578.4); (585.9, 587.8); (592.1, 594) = -0.135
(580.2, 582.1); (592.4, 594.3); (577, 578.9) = 0.008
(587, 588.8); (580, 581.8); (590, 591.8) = -0.002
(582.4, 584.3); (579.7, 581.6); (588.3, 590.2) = 0.204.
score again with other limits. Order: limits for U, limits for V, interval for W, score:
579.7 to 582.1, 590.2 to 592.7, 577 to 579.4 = -12.67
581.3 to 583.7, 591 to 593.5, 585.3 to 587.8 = -12.83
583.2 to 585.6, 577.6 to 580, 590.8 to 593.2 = -9.00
